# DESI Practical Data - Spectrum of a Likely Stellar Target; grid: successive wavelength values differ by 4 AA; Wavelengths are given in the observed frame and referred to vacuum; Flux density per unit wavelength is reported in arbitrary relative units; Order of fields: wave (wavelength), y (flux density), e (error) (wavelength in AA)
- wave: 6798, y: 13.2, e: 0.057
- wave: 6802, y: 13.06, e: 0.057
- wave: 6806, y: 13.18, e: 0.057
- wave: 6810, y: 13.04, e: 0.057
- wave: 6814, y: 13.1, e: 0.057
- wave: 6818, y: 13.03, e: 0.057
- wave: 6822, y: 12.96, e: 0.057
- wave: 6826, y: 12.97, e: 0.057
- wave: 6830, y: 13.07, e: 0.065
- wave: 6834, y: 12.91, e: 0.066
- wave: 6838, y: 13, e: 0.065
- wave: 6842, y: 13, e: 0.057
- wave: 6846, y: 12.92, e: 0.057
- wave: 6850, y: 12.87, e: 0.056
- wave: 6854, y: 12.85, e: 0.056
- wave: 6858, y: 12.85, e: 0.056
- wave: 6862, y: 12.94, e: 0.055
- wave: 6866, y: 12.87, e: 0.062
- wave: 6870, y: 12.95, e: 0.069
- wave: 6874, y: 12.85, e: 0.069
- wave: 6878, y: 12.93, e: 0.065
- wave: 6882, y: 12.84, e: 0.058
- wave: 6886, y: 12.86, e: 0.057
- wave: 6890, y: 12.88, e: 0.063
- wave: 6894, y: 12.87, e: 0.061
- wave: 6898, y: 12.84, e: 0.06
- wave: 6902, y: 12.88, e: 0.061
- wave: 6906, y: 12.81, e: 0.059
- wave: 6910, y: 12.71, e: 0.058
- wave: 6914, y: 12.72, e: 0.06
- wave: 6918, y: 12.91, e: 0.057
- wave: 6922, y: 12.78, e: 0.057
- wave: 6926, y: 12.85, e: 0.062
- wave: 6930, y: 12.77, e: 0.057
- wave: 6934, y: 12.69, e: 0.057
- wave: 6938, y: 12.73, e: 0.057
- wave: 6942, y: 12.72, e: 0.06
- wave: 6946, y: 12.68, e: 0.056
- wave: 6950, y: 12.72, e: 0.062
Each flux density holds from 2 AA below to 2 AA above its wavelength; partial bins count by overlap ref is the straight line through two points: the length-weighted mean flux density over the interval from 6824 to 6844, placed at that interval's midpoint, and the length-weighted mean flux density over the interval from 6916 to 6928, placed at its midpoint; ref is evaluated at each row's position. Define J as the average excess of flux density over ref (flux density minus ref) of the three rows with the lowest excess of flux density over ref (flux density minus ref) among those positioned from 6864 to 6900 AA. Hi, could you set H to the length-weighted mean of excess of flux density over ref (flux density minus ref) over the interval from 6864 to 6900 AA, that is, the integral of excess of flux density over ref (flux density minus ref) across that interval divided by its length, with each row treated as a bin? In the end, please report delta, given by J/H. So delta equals 2.0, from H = -0.04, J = -0.07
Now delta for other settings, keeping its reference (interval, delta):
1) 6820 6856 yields 2.8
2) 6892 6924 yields 2.2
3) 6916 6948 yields 1.9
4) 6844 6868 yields 1.4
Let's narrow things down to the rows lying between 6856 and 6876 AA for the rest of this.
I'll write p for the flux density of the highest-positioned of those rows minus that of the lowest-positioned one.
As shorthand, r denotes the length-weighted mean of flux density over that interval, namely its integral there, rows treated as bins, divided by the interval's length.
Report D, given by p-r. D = -12.89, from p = 0.00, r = 12.9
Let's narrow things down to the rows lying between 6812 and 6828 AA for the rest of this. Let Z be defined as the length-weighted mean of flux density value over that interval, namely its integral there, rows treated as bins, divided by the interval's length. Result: 13.0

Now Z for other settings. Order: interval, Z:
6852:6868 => 12.9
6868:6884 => 12.9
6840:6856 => 12.9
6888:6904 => 12.9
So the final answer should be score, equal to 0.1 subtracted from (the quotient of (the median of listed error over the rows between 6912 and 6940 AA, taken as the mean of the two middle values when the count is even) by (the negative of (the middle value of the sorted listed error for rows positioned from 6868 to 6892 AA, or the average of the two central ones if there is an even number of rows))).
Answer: -0.99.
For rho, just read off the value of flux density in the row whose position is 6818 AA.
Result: 13.03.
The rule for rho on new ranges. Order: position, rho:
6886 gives 12.86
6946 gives 12.68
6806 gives 13.18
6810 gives 13.04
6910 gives 12.71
